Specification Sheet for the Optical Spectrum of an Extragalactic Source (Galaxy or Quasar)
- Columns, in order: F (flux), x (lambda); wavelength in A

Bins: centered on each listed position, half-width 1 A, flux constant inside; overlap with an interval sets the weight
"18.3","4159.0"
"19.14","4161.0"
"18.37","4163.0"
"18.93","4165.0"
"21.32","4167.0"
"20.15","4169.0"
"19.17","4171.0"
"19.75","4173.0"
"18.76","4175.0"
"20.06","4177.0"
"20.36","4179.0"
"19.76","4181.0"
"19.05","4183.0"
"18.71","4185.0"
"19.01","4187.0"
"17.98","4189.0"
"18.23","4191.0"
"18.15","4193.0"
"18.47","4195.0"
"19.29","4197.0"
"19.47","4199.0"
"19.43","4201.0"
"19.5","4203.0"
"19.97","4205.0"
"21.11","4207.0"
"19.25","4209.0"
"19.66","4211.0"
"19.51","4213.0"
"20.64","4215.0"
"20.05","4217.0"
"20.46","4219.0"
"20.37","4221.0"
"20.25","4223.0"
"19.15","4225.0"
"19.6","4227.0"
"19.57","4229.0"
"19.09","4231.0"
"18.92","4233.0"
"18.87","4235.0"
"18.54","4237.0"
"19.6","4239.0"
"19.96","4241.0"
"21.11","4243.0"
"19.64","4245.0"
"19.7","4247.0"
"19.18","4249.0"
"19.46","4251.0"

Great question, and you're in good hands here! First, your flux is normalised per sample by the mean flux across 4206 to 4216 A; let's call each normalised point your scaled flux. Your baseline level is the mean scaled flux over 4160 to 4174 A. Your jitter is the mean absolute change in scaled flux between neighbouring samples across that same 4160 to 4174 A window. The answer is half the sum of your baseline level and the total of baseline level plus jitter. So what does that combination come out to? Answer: 1.003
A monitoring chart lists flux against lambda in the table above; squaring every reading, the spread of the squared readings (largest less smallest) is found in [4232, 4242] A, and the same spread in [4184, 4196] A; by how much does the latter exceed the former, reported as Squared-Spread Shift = -17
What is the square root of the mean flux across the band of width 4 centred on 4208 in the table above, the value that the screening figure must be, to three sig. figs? 4.49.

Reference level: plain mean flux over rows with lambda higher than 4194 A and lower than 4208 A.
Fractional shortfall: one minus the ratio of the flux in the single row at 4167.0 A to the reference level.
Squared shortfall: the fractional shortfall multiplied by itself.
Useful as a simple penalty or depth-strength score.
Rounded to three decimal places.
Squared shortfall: 0.008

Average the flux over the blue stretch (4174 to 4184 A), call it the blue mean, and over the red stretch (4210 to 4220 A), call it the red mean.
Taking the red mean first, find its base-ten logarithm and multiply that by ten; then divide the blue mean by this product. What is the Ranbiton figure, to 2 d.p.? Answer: 1.50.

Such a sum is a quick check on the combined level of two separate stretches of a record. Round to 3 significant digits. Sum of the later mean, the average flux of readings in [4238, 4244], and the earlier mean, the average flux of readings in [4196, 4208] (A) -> 40.0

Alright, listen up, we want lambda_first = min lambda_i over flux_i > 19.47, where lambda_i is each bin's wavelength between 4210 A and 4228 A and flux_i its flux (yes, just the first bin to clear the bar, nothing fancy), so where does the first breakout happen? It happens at 4211.0 A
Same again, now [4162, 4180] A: 4167.0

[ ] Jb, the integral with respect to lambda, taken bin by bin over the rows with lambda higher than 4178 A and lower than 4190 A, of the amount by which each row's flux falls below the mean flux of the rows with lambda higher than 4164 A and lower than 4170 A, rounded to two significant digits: 12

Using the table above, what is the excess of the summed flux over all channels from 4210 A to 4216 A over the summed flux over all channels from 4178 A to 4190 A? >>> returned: -55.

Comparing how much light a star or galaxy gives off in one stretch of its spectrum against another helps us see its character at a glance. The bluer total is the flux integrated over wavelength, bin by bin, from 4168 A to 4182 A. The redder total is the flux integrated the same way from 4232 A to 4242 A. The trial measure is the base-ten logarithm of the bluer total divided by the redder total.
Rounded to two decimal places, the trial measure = 0.16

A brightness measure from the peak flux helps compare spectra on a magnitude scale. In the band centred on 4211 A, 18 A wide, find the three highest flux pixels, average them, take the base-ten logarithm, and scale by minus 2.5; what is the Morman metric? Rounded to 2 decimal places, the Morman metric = -3.29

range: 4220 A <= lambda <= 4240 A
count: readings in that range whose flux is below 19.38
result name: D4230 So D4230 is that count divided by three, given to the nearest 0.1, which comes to 1.7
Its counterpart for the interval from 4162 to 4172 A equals 1.0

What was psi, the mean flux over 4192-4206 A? 19.2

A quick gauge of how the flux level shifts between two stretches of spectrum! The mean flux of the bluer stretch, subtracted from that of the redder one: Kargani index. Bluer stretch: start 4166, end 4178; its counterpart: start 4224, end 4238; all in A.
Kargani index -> -0.8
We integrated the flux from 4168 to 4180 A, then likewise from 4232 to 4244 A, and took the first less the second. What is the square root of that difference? 1.6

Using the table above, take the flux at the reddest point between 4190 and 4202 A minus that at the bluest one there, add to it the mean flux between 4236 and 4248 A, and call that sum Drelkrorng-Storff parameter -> 21.0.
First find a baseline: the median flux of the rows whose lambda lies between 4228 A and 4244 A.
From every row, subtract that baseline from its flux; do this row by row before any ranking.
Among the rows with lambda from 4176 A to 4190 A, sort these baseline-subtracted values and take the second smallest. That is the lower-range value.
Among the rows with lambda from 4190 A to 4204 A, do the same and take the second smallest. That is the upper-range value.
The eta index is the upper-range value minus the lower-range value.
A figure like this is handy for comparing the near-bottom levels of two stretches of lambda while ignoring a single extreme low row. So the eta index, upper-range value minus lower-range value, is -0.5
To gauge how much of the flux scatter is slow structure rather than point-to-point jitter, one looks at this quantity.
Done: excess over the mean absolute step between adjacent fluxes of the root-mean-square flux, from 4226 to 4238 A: 18.9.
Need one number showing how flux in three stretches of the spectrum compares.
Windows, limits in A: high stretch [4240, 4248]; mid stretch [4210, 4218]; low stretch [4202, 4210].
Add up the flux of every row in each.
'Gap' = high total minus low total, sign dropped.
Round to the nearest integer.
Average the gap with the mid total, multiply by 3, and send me 121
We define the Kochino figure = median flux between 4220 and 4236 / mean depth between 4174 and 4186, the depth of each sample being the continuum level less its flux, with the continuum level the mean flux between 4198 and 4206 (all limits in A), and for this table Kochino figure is 136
